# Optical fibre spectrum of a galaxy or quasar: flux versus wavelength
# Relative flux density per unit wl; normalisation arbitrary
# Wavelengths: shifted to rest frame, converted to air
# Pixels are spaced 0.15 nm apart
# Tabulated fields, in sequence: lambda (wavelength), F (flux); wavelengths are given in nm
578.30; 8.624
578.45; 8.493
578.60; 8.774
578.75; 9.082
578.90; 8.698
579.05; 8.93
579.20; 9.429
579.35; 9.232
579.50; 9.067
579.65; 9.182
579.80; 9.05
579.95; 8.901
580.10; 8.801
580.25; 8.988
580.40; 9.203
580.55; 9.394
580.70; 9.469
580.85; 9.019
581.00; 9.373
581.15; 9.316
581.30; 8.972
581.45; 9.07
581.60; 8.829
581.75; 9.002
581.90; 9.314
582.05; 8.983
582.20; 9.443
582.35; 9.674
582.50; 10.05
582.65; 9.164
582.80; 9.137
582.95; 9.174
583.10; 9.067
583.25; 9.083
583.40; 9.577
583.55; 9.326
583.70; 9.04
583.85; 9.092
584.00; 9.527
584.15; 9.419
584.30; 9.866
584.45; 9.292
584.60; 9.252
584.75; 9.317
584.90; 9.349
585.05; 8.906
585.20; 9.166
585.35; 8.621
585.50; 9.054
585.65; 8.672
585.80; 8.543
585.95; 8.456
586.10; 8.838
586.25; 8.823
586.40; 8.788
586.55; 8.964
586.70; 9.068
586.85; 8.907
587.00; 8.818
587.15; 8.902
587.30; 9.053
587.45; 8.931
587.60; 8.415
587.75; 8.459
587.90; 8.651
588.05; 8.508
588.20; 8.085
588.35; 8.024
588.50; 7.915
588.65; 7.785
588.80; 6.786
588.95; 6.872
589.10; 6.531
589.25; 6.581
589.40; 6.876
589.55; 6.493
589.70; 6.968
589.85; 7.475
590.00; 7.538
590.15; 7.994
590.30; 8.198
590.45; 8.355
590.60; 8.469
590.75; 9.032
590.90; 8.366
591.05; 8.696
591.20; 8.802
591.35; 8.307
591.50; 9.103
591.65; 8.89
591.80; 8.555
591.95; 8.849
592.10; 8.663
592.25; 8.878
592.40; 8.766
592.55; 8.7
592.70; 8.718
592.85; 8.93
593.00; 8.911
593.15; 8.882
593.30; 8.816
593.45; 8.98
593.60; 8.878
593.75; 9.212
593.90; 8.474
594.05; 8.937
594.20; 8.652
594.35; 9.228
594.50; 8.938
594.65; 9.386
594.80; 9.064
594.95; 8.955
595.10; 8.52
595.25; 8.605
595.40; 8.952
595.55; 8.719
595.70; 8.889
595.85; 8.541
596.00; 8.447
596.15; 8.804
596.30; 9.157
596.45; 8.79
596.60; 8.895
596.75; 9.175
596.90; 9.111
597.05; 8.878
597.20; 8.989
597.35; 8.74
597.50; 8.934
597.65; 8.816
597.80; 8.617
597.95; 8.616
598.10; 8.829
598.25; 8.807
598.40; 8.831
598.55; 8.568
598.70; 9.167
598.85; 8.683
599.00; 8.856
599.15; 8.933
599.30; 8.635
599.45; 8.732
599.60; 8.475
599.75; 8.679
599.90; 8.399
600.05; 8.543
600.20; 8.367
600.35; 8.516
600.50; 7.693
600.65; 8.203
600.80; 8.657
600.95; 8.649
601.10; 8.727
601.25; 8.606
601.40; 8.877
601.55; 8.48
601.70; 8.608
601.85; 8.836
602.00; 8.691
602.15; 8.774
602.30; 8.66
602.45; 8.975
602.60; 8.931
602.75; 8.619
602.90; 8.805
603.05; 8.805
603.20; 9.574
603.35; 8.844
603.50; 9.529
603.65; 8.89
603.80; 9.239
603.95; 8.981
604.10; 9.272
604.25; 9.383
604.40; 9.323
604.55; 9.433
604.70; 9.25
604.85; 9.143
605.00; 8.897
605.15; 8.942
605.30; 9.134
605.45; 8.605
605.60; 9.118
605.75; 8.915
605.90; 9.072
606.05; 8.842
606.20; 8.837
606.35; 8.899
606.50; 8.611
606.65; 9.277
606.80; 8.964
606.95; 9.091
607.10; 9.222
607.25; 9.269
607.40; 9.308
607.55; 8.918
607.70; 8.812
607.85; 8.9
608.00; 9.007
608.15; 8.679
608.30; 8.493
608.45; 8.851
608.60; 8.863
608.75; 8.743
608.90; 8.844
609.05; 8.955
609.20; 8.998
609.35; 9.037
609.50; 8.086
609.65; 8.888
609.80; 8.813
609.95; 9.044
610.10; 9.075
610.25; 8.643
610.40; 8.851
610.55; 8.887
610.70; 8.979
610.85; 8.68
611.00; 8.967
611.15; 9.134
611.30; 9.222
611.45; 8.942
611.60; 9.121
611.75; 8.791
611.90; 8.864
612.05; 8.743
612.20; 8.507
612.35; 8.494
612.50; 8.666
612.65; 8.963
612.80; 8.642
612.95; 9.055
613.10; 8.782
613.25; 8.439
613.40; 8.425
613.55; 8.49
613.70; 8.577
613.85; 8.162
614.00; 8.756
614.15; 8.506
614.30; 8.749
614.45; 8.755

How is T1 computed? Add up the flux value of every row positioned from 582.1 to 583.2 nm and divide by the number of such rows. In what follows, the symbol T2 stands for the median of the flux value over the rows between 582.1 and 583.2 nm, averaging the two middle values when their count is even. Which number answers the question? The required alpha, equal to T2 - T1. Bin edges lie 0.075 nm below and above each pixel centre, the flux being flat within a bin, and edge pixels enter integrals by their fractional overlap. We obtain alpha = -0.21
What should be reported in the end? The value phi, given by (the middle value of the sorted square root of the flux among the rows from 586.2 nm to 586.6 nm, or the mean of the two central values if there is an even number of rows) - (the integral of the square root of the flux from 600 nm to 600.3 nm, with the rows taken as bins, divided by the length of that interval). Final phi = 0.06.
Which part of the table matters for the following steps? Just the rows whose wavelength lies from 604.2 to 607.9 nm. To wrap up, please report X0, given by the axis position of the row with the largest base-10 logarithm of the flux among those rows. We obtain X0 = 604.55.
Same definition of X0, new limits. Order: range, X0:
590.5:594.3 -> 593.75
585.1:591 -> 585.20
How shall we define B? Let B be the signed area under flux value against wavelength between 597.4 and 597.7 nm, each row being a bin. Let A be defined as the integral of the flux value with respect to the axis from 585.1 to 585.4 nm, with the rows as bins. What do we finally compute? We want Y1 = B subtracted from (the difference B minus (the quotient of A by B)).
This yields -1.01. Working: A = 2.7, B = 3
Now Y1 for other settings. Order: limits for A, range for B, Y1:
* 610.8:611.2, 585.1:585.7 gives -0.67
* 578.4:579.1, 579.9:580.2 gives -2.32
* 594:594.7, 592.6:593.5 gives -0.79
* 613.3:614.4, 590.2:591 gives -1.38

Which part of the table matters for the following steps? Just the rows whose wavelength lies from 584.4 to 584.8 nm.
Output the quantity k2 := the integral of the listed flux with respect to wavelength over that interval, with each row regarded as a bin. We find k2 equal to 3.7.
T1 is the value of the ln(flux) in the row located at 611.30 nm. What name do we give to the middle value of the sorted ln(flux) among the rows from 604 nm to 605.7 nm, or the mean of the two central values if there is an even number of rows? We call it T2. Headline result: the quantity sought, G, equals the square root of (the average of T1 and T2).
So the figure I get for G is 1.49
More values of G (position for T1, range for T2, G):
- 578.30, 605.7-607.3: 1.47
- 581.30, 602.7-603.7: 1.48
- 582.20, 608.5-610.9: 1.49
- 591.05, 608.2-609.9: 1.47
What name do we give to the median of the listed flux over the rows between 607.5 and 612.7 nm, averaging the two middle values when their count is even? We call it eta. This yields 8.86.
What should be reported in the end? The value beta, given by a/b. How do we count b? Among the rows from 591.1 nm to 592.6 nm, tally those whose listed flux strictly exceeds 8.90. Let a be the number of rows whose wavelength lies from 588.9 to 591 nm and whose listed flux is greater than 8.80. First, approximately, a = 1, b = 1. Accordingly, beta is 1.00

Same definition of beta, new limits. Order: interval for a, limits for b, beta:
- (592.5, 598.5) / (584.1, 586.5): 3.00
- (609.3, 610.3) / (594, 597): 0.50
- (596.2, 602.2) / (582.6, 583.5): 2.67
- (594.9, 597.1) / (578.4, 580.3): 1.00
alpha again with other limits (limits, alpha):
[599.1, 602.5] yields 0.05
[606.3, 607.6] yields 0.03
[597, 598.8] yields 0.01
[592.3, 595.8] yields 0.01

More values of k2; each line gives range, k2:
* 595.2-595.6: 3.5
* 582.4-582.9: 4.7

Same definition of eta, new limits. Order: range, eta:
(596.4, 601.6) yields 8.73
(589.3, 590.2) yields 7.22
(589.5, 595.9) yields 8.77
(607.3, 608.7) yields 8.86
